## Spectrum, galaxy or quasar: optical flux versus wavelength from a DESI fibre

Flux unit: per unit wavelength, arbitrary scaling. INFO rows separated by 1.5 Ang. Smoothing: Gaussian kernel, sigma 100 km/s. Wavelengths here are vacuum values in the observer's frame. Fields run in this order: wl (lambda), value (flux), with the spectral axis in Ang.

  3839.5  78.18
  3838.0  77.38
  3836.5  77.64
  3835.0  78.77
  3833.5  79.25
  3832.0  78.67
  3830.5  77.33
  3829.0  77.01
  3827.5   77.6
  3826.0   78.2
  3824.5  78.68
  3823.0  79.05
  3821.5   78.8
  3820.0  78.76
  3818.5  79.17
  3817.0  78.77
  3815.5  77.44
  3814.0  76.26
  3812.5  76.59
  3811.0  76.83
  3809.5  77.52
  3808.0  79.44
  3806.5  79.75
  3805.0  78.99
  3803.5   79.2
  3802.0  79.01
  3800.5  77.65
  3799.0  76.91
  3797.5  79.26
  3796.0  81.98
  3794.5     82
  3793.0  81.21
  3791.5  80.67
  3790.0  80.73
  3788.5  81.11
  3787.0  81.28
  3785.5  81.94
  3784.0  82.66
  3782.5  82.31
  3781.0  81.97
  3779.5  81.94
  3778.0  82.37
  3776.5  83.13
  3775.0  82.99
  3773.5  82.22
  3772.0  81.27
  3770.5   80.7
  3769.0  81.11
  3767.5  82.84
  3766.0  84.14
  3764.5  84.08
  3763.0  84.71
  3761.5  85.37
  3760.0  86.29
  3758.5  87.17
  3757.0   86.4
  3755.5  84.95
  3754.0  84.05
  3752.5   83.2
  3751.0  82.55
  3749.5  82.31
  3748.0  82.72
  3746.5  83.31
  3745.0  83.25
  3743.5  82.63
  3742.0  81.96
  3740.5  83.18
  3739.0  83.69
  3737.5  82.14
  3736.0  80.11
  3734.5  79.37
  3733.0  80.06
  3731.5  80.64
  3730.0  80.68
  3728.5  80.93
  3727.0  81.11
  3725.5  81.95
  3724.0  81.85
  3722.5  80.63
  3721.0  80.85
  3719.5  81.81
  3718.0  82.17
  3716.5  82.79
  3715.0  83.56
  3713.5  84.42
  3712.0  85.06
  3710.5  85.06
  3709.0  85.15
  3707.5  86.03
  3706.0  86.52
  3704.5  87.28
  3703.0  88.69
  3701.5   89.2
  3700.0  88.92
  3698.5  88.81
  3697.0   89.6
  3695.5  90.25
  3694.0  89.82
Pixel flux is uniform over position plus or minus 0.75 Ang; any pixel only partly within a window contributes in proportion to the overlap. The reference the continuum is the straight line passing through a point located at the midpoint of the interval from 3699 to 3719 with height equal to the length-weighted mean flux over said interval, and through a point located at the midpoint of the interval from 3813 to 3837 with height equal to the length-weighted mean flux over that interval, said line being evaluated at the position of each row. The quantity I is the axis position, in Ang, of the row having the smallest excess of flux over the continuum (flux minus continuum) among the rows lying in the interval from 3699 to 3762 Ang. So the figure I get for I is 3734.5 Ang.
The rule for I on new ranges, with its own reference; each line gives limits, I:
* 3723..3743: 3734.5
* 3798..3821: 3799.0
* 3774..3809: 3799.0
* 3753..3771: 3770.5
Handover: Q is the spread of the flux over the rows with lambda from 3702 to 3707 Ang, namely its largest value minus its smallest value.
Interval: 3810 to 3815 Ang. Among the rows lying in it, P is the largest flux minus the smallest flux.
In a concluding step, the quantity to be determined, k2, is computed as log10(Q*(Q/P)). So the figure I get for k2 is 0.92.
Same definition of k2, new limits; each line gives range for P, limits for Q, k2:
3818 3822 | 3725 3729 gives 0.40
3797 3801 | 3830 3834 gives 0.20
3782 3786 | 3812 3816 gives 0.29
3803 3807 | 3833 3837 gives 0.53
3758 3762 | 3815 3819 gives 0.22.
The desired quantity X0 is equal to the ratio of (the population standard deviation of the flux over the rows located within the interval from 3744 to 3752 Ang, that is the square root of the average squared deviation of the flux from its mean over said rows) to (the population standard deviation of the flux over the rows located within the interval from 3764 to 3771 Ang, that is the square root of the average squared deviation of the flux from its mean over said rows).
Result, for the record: 0.3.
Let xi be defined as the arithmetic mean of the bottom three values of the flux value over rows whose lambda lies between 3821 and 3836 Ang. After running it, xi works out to 77.3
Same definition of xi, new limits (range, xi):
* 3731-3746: 79.8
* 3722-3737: 79.8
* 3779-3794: 80.8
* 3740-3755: 82.3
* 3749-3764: 82.7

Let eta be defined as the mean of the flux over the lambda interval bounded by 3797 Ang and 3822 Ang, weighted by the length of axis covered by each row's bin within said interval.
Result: 78.2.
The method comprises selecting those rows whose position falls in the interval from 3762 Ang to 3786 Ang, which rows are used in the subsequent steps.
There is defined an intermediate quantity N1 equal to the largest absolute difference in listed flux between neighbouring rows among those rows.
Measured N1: 1.73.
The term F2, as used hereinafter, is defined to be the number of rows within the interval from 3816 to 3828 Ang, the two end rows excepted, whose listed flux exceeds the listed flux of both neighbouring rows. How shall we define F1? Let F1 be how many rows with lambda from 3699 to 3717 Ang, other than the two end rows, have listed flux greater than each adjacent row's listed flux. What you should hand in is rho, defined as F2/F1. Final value 2.0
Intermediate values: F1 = 1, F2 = 2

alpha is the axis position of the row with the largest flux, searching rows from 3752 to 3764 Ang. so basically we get 3758.5 Ang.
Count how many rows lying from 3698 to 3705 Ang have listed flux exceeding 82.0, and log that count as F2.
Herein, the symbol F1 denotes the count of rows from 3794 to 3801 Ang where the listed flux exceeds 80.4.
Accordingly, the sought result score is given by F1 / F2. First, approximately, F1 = 2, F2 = 5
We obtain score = 0.4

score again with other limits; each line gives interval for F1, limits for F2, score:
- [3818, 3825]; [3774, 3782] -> 0.0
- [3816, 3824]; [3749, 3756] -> 0.0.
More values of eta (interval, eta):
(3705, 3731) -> 83.0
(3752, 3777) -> 83.8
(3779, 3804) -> 80.7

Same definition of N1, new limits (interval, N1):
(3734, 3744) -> 2.03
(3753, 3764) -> 1.45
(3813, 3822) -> 1.33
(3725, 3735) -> 0.84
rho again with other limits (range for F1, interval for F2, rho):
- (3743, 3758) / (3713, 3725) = 0.0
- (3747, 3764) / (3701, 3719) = 0.0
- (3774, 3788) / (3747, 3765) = 0.5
